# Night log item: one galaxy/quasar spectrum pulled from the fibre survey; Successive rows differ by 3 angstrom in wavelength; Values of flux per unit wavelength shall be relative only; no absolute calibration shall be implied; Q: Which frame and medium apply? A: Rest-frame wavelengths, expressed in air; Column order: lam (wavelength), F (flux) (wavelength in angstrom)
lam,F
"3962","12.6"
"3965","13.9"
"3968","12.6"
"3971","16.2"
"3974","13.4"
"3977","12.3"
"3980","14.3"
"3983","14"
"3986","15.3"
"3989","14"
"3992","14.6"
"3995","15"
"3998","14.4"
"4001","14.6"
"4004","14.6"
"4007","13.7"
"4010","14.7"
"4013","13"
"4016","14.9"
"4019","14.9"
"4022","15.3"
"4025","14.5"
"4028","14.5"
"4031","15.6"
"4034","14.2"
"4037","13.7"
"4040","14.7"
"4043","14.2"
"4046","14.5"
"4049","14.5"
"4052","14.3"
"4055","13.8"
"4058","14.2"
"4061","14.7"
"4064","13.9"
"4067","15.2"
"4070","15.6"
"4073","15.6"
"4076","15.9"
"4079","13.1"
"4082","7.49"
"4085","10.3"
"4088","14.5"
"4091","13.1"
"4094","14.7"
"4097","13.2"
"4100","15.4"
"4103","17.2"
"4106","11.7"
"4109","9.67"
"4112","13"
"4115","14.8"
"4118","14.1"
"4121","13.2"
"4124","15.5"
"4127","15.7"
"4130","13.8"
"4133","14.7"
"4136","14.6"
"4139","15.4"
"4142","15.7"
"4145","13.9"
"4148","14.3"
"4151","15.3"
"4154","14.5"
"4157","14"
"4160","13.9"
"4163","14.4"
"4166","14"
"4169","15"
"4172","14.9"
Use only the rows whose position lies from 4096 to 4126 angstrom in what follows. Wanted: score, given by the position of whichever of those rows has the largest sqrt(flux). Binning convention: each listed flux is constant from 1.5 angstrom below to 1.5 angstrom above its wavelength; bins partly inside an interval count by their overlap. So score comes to 4103 angstrom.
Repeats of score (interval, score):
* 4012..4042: 4031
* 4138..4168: 4142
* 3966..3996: 3971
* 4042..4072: 4070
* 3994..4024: 4022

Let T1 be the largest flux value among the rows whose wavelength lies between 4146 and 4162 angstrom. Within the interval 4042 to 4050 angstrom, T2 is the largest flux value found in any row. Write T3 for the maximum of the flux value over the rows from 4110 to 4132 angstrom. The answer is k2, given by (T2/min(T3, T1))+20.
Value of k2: 20.9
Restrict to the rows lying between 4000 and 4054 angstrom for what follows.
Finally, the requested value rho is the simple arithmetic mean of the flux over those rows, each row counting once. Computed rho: 14.5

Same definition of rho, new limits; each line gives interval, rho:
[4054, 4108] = 13.9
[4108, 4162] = 14.2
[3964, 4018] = 14.2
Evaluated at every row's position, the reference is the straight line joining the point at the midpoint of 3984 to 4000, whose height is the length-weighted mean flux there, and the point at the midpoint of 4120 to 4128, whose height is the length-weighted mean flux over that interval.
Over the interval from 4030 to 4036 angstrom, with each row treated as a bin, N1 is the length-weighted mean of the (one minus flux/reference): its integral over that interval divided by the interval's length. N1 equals -0.003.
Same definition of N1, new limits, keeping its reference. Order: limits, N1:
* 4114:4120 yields 0.035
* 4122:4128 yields -0.037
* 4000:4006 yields 0.009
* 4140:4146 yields -0.003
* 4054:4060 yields 0.045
